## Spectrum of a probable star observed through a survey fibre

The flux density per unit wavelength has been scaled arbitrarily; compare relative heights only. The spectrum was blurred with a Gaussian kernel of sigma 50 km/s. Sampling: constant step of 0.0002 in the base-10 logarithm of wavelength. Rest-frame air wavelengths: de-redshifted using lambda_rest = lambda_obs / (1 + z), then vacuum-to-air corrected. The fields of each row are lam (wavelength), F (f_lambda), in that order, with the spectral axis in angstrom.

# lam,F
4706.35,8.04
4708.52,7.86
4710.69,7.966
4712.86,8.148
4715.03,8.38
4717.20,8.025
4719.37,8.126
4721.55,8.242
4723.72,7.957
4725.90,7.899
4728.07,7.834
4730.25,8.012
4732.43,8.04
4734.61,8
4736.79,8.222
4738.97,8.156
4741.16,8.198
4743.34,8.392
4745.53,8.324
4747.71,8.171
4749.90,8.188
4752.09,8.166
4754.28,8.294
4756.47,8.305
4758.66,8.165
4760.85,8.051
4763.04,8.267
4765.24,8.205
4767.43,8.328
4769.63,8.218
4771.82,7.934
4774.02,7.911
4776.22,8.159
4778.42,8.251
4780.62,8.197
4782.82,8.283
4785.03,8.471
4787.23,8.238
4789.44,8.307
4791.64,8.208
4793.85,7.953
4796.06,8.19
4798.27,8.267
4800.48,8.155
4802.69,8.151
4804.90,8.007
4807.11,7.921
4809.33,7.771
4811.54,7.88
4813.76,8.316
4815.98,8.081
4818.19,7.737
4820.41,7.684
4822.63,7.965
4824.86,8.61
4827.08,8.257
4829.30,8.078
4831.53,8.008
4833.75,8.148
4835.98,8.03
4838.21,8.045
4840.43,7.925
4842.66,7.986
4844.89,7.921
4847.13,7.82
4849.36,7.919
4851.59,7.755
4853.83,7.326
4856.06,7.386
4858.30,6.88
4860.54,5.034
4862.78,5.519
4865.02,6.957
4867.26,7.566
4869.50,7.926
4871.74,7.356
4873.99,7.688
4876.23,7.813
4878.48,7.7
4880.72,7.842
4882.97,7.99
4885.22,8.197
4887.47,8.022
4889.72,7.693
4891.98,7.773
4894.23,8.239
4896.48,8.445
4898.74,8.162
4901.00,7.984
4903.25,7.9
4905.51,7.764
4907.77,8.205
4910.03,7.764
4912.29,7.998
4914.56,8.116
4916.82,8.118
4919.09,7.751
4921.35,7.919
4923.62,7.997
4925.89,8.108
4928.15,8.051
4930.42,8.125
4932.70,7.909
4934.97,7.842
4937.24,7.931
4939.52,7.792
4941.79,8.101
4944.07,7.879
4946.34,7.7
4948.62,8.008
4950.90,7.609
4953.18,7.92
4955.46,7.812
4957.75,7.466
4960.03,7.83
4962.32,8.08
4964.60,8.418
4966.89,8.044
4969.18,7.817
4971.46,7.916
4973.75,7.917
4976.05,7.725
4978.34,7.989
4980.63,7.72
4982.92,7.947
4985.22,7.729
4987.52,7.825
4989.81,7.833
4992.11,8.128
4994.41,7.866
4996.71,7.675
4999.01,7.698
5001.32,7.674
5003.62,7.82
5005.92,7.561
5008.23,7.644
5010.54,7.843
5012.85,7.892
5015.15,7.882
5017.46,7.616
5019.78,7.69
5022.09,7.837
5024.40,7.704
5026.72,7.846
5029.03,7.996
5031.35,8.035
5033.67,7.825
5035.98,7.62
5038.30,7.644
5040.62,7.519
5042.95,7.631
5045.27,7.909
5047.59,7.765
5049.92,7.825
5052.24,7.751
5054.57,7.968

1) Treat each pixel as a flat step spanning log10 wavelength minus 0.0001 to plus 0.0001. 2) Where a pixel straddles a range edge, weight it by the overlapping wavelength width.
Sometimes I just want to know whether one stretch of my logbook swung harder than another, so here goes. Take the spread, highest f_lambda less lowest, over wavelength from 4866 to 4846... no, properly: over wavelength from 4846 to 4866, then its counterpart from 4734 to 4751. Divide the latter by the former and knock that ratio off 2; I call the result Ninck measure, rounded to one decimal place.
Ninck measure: 1.9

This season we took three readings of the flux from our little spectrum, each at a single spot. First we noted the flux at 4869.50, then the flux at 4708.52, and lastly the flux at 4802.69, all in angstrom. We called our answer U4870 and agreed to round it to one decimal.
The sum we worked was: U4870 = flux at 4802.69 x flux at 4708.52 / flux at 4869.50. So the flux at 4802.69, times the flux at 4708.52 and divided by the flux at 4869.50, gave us 8.1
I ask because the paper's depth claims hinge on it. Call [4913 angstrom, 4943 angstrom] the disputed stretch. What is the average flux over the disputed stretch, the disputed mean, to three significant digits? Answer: 7.98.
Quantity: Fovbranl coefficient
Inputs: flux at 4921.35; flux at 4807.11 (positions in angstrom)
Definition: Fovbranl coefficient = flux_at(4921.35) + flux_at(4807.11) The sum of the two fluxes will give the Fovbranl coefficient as 15.84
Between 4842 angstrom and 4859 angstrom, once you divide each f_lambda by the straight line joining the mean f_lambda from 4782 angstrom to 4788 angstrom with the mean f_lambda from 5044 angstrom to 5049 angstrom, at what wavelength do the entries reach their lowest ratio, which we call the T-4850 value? 4858.30 angstrom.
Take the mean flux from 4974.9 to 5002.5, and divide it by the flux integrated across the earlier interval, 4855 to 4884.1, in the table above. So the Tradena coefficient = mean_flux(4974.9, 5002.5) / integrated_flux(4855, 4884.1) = 0.037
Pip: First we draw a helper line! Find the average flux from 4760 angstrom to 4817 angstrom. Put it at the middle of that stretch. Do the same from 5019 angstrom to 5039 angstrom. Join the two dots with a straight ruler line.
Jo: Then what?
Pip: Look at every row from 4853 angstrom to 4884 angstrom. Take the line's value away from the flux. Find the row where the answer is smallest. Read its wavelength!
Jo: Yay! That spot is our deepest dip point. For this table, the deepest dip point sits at 4860.54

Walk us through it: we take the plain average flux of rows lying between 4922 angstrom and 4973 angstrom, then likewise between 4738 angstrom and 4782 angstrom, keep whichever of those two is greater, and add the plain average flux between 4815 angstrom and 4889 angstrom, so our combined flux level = 15.9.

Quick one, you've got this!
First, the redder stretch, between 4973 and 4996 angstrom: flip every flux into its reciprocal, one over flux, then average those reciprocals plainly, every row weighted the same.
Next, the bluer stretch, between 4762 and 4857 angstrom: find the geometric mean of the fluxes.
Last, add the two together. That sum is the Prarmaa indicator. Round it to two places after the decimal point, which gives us 8.18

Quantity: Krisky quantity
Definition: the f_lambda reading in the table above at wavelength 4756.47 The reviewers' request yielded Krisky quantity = 8.305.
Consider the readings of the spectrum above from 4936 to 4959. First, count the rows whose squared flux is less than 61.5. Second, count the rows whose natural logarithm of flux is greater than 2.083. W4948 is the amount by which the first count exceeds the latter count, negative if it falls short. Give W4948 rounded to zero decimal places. 4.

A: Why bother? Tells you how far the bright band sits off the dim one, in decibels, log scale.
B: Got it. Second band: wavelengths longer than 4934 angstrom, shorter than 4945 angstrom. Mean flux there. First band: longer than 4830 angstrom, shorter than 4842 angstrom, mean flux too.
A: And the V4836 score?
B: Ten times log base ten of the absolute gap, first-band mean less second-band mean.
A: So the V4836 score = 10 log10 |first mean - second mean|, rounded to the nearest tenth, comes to -9.1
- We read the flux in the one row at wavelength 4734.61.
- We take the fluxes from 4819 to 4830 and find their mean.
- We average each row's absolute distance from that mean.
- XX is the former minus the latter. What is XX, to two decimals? 7.75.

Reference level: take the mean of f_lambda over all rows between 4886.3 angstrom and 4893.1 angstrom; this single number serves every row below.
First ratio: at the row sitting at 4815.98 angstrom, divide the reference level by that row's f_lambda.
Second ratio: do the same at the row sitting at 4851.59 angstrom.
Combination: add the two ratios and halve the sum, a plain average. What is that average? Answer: 0.989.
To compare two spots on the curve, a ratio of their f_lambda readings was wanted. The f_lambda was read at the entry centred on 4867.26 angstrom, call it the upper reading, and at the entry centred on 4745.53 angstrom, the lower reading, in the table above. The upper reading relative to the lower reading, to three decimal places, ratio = 0.909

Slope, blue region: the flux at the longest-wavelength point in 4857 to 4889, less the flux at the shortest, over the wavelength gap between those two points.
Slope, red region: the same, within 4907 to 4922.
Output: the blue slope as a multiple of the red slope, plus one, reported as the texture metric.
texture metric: -0.86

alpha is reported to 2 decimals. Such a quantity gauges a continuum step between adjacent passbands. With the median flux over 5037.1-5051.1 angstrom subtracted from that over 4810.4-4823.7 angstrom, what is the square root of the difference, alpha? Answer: 0.47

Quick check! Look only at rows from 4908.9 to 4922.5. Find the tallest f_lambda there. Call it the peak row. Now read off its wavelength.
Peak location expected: 4916.82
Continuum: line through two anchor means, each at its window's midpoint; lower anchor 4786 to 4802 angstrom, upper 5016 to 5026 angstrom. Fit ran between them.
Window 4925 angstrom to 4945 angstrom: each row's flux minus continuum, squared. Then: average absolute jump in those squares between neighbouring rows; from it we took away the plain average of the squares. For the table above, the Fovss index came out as 0.006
